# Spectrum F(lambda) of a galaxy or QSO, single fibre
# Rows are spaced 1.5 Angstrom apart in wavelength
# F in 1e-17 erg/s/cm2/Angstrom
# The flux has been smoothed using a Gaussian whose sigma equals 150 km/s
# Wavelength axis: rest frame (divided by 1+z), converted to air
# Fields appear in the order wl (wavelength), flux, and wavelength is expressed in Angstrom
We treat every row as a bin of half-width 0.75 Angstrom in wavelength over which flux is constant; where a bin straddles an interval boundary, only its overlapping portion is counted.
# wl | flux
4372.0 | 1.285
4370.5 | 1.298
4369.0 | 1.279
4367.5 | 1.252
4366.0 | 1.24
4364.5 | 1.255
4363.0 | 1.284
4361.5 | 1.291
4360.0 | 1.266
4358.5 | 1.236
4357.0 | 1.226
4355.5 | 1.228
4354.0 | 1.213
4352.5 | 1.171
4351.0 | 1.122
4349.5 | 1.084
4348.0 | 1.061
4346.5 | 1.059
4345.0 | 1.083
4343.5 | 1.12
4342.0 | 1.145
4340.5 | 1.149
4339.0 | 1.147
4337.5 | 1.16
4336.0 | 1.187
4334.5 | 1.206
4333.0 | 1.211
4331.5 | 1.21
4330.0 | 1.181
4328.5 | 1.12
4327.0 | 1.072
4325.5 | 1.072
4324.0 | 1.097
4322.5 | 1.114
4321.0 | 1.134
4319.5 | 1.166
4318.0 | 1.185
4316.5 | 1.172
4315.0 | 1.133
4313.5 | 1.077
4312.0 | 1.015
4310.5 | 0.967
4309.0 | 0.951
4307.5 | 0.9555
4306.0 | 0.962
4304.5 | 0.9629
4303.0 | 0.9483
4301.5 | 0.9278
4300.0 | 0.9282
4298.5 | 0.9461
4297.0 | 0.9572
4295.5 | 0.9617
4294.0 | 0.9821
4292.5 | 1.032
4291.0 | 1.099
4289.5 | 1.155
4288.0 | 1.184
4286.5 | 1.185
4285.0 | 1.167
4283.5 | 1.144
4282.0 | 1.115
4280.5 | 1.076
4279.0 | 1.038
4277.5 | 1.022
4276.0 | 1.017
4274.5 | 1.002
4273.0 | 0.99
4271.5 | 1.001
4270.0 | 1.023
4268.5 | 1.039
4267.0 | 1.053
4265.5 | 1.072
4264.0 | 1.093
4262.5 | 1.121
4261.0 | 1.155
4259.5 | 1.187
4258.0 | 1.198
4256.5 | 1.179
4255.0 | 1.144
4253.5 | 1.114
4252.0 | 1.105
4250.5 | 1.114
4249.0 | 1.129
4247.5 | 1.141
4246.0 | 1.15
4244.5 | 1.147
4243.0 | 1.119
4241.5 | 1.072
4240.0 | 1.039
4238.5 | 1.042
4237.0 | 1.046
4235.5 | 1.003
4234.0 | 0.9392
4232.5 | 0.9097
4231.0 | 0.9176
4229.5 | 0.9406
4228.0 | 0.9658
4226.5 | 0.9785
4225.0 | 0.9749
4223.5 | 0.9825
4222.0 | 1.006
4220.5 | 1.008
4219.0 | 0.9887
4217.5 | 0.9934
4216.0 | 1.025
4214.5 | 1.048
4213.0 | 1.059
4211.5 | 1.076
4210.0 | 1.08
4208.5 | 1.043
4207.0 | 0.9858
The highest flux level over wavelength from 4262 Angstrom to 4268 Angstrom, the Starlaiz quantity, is 1.121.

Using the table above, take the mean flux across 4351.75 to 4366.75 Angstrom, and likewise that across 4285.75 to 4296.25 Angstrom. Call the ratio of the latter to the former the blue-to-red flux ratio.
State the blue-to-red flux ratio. 0.87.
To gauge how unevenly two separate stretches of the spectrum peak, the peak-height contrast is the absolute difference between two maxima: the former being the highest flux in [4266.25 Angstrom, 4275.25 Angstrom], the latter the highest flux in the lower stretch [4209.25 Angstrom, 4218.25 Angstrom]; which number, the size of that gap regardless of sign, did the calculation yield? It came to 0.03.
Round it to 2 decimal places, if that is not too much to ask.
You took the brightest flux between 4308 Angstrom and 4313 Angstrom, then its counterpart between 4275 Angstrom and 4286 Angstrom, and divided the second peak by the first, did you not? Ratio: 1.15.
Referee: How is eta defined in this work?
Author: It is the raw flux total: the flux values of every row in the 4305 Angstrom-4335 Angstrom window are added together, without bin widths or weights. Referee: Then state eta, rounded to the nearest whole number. 22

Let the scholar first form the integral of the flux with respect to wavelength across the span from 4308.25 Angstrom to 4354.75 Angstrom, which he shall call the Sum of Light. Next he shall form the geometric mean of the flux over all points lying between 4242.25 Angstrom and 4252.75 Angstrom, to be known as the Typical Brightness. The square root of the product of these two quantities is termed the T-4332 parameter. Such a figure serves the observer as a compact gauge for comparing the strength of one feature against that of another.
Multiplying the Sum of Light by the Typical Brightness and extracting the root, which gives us 7.7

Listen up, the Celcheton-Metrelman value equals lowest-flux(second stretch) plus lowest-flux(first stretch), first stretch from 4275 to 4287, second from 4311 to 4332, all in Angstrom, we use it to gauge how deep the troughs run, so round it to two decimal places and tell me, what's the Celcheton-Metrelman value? 2.03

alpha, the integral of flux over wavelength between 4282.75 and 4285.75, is 3.47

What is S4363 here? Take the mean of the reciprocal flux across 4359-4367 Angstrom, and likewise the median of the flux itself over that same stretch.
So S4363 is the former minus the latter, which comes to -0.48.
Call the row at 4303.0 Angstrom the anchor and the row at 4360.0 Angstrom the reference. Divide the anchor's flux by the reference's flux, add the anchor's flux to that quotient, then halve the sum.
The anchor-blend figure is 0.85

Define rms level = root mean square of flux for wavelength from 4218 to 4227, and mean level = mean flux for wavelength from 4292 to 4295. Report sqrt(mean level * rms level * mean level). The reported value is 1.00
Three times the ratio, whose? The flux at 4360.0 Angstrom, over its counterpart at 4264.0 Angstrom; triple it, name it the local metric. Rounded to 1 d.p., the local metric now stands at 3.5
